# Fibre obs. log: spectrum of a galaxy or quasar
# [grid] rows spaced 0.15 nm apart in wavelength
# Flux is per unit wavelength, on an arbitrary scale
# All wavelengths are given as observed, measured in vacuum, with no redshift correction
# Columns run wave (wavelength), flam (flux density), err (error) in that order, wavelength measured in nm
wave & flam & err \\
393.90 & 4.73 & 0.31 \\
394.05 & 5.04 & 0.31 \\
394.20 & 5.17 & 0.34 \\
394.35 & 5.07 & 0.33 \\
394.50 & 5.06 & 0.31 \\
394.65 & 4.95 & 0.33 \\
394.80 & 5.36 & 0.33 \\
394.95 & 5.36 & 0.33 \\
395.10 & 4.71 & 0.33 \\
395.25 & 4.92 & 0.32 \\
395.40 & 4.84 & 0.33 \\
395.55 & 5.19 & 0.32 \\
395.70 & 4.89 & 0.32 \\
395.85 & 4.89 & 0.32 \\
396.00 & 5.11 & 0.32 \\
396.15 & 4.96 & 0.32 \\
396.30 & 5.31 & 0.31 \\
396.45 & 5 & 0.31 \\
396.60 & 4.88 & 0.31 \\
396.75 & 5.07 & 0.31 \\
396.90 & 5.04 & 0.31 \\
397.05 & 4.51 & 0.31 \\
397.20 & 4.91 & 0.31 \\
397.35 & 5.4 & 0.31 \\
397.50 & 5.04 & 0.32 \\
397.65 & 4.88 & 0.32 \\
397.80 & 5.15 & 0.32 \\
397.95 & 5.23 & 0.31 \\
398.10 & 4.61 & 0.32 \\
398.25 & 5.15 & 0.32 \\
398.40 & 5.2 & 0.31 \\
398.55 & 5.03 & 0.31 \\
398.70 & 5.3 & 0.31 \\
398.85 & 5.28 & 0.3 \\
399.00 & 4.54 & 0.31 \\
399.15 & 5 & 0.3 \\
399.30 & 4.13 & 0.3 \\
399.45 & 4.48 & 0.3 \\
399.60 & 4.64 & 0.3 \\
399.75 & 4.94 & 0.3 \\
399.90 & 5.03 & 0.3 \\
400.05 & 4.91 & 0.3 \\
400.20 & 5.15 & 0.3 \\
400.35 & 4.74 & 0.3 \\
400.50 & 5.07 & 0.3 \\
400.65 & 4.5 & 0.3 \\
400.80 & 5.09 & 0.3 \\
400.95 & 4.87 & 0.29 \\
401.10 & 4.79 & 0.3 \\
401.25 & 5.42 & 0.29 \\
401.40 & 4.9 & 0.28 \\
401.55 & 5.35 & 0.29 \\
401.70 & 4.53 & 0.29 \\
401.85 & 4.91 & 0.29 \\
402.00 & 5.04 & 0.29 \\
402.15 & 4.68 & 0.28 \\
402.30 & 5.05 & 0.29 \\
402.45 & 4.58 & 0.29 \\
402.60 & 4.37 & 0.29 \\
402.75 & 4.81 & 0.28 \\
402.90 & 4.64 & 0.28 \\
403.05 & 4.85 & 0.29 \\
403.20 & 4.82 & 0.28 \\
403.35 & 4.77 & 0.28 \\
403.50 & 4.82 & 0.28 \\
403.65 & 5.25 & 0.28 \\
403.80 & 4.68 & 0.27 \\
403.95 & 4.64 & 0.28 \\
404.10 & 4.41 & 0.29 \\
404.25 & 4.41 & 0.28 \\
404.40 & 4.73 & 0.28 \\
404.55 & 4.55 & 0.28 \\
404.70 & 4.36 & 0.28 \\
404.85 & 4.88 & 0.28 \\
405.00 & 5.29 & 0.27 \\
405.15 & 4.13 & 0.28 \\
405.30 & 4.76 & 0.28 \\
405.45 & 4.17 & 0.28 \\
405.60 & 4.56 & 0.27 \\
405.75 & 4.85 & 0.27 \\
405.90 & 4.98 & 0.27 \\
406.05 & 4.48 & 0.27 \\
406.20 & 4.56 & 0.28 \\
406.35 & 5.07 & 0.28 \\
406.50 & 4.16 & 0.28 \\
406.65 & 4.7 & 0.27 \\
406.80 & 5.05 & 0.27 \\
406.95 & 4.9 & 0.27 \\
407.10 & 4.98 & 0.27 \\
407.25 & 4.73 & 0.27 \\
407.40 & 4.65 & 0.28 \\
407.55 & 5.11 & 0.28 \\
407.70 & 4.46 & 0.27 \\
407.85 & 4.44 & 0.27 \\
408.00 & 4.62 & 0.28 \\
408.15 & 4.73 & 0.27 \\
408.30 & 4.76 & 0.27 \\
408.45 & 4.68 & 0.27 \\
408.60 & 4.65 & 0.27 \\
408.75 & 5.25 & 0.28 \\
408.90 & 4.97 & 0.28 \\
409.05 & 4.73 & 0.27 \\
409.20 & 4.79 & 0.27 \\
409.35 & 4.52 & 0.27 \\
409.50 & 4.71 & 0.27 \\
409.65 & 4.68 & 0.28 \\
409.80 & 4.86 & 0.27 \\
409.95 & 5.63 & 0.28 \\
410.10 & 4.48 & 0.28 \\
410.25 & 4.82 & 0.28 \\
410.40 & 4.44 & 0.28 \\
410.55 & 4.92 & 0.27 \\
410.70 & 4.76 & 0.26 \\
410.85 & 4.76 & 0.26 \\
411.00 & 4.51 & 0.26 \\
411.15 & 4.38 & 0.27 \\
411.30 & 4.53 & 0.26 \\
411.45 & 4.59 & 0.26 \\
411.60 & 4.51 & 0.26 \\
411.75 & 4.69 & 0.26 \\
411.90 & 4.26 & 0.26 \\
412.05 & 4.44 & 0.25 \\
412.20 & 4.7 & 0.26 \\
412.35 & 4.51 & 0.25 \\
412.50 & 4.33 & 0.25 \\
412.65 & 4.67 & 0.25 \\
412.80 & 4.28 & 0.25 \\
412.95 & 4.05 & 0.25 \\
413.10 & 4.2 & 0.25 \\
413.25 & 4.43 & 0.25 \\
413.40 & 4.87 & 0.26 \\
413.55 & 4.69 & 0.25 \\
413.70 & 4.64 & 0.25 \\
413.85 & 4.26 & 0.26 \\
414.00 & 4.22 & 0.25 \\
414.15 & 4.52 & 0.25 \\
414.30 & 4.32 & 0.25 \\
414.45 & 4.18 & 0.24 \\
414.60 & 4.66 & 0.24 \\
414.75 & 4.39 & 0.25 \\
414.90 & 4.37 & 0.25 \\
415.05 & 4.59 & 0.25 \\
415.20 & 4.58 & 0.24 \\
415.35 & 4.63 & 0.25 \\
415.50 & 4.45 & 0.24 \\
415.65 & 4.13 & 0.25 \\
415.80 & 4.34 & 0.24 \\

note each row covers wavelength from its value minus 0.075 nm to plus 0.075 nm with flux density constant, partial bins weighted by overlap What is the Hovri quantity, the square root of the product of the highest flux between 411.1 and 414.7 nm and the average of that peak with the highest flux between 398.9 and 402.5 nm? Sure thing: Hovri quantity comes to 5.0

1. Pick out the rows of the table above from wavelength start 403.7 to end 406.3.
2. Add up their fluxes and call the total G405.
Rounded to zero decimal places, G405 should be 78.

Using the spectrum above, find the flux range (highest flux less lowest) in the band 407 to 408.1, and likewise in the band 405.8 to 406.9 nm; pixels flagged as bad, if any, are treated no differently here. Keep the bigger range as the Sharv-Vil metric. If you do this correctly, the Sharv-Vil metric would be 0.91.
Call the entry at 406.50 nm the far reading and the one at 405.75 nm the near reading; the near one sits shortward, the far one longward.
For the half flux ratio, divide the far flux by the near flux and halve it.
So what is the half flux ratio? 0.43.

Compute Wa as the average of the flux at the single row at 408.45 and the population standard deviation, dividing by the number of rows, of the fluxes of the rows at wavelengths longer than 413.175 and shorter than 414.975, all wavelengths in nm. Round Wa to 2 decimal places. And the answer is 2.44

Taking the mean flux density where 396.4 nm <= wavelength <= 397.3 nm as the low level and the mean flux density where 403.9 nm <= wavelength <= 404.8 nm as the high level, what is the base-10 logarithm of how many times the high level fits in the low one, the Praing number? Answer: 0.036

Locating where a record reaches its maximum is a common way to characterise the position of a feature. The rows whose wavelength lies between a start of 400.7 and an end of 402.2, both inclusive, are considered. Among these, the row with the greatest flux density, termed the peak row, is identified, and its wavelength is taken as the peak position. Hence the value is 401.25 nm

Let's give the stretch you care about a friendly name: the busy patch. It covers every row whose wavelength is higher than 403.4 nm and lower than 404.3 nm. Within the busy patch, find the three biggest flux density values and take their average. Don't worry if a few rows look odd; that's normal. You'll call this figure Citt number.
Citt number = 4.92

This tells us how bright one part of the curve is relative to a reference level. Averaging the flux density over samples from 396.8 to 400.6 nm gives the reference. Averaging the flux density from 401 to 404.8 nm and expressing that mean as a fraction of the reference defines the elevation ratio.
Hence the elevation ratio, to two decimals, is 0.97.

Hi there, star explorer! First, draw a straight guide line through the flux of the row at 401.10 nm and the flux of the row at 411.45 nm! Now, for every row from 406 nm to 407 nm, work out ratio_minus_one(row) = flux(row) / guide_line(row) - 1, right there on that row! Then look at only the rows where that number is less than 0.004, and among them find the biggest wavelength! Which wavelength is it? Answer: 406.65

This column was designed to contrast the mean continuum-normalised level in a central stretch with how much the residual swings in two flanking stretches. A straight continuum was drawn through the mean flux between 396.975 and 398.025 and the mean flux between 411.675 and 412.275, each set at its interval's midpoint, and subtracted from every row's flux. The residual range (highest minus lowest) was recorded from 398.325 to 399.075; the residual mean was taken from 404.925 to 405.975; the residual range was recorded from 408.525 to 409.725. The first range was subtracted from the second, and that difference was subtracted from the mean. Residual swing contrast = 0.0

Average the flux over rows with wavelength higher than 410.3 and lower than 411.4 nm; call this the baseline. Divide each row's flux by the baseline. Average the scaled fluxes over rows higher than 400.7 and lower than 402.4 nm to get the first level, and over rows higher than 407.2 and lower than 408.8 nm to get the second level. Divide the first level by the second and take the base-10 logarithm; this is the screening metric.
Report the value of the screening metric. 0.02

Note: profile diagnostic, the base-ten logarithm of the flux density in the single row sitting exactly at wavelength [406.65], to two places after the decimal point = 0.67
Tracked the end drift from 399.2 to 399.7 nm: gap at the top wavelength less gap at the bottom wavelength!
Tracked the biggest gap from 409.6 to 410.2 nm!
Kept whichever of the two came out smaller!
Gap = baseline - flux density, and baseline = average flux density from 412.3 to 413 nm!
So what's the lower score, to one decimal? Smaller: -0.5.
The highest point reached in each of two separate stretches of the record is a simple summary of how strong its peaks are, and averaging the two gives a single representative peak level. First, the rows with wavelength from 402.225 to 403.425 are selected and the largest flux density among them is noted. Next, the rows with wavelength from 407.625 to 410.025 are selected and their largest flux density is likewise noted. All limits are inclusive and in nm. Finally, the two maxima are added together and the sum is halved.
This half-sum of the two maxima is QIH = 5.34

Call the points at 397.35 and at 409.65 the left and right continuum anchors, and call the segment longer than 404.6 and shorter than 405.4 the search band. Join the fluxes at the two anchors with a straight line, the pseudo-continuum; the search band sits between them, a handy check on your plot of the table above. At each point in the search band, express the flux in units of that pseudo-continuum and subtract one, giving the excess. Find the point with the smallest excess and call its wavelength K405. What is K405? 405.15 nm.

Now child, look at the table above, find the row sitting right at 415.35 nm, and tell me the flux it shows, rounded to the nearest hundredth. 4.63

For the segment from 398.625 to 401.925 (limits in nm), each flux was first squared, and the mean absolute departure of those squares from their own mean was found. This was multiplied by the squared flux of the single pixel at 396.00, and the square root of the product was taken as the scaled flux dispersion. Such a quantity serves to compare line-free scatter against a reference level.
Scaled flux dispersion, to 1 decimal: 8.0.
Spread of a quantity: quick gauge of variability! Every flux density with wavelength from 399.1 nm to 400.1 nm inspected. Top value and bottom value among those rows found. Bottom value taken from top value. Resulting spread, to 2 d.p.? 0.90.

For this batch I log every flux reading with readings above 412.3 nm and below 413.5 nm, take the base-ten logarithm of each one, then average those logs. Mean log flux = 0.645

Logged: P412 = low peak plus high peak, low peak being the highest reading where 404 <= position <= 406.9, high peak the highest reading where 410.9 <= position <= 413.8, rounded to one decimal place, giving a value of 10.2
